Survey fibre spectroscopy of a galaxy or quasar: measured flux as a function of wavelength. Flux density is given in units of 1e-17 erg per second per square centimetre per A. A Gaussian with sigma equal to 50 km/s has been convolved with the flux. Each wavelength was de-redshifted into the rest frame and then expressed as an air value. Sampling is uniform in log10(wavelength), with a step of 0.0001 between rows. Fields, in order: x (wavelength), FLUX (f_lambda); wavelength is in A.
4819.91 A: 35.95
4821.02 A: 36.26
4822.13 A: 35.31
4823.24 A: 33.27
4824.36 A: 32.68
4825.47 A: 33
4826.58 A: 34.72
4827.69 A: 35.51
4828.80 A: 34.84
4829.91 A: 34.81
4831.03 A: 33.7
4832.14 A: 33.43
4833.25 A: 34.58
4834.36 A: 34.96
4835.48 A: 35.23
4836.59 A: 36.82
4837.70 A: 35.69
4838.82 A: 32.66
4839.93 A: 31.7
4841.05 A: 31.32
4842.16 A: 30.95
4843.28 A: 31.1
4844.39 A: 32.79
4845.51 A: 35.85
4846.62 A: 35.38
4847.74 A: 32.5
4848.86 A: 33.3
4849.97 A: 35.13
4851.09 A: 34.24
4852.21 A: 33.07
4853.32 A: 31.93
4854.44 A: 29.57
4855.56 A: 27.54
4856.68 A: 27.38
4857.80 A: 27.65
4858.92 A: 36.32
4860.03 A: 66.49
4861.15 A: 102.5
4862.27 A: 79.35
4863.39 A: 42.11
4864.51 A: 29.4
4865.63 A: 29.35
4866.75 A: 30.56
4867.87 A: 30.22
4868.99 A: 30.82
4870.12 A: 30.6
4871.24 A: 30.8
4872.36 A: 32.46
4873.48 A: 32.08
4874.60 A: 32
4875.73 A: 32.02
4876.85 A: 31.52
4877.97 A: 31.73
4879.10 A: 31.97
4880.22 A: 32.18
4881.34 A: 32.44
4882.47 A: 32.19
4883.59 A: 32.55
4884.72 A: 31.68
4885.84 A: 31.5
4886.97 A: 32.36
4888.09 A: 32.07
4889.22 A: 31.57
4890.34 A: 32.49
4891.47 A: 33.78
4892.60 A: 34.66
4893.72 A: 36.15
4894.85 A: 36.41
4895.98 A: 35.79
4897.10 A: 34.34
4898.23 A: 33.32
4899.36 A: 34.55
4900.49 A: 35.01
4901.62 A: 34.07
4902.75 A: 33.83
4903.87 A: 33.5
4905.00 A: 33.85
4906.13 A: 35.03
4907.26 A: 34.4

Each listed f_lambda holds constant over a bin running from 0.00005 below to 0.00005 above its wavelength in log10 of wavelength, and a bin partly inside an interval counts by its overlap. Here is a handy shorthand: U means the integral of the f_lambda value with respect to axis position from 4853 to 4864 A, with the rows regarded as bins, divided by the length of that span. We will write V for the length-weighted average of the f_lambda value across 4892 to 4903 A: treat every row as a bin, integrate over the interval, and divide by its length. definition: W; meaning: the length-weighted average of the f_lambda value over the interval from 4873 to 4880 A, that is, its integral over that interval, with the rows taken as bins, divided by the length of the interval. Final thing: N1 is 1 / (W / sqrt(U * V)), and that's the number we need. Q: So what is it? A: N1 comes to 1.27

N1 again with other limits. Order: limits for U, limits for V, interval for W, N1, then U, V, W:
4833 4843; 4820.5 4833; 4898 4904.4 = 1.00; 33.7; 34.3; 34.1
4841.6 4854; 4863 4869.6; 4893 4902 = 0.93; 33.3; 31.8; 35.0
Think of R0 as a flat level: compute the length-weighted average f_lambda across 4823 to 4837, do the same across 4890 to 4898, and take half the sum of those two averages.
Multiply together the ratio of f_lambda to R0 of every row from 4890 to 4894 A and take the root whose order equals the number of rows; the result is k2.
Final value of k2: 0.99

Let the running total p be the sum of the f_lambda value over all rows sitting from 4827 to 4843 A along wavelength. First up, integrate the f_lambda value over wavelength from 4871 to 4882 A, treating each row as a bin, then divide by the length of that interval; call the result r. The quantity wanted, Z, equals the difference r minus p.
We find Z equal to -444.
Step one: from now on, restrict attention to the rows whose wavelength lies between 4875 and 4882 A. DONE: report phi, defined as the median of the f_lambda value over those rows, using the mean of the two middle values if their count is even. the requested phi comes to 32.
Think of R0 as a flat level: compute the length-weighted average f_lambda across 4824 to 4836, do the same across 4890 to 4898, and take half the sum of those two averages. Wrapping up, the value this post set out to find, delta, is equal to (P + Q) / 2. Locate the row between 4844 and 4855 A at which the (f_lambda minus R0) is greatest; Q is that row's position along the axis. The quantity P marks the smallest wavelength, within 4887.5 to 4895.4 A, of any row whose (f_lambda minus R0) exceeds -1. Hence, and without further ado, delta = 4868.5 A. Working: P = 4891.47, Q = 4845.51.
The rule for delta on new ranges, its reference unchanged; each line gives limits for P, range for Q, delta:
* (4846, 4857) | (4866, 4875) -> 4859.5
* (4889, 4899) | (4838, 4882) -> 4876.3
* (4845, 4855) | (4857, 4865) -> 4853.3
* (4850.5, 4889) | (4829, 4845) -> 4843.8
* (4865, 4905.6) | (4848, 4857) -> 4870.7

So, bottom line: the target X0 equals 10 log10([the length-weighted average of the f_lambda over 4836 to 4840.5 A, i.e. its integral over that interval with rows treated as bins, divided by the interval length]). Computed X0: 15.3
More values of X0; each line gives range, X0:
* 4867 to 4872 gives 14.9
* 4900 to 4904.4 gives 15.3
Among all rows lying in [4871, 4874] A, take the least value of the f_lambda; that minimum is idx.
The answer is 30.8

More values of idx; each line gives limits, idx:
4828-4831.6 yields 33.7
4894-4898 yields 34.34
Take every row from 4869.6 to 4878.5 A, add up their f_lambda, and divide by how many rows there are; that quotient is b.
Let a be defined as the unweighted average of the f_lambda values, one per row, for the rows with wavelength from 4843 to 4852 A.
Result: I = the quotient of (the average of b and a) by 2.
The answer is 16.4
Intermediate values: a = 33.8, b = 31.7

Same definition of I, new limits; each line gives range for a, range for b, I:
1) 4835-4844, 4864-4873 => 15.9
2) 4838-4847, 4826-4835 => 16.8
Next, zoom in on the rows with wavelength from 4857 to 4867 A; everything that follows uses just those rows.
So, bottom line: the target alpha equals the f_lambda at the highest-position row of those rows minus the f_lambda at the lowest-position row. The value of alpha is 2.9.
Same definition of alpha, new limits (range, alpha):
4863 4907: -7.1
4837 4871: -5.1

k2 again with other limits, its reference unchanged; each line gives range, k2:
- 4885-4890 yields 0.92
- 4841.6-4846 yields 0.94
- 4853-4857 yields 0.84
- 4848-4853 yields 0.98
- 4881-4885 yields 0.93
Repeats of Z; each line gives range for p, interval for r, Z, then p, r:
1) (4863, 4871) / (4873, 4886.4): -191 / 223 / 32.0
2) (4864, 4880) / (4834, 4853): -402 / 436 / 33.7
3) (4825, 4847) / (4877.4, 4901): -646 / 679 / 33.3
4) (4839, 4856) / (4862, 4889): -453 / 486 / 33.4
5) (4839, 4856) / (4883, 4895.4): -453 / 486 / 33.2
